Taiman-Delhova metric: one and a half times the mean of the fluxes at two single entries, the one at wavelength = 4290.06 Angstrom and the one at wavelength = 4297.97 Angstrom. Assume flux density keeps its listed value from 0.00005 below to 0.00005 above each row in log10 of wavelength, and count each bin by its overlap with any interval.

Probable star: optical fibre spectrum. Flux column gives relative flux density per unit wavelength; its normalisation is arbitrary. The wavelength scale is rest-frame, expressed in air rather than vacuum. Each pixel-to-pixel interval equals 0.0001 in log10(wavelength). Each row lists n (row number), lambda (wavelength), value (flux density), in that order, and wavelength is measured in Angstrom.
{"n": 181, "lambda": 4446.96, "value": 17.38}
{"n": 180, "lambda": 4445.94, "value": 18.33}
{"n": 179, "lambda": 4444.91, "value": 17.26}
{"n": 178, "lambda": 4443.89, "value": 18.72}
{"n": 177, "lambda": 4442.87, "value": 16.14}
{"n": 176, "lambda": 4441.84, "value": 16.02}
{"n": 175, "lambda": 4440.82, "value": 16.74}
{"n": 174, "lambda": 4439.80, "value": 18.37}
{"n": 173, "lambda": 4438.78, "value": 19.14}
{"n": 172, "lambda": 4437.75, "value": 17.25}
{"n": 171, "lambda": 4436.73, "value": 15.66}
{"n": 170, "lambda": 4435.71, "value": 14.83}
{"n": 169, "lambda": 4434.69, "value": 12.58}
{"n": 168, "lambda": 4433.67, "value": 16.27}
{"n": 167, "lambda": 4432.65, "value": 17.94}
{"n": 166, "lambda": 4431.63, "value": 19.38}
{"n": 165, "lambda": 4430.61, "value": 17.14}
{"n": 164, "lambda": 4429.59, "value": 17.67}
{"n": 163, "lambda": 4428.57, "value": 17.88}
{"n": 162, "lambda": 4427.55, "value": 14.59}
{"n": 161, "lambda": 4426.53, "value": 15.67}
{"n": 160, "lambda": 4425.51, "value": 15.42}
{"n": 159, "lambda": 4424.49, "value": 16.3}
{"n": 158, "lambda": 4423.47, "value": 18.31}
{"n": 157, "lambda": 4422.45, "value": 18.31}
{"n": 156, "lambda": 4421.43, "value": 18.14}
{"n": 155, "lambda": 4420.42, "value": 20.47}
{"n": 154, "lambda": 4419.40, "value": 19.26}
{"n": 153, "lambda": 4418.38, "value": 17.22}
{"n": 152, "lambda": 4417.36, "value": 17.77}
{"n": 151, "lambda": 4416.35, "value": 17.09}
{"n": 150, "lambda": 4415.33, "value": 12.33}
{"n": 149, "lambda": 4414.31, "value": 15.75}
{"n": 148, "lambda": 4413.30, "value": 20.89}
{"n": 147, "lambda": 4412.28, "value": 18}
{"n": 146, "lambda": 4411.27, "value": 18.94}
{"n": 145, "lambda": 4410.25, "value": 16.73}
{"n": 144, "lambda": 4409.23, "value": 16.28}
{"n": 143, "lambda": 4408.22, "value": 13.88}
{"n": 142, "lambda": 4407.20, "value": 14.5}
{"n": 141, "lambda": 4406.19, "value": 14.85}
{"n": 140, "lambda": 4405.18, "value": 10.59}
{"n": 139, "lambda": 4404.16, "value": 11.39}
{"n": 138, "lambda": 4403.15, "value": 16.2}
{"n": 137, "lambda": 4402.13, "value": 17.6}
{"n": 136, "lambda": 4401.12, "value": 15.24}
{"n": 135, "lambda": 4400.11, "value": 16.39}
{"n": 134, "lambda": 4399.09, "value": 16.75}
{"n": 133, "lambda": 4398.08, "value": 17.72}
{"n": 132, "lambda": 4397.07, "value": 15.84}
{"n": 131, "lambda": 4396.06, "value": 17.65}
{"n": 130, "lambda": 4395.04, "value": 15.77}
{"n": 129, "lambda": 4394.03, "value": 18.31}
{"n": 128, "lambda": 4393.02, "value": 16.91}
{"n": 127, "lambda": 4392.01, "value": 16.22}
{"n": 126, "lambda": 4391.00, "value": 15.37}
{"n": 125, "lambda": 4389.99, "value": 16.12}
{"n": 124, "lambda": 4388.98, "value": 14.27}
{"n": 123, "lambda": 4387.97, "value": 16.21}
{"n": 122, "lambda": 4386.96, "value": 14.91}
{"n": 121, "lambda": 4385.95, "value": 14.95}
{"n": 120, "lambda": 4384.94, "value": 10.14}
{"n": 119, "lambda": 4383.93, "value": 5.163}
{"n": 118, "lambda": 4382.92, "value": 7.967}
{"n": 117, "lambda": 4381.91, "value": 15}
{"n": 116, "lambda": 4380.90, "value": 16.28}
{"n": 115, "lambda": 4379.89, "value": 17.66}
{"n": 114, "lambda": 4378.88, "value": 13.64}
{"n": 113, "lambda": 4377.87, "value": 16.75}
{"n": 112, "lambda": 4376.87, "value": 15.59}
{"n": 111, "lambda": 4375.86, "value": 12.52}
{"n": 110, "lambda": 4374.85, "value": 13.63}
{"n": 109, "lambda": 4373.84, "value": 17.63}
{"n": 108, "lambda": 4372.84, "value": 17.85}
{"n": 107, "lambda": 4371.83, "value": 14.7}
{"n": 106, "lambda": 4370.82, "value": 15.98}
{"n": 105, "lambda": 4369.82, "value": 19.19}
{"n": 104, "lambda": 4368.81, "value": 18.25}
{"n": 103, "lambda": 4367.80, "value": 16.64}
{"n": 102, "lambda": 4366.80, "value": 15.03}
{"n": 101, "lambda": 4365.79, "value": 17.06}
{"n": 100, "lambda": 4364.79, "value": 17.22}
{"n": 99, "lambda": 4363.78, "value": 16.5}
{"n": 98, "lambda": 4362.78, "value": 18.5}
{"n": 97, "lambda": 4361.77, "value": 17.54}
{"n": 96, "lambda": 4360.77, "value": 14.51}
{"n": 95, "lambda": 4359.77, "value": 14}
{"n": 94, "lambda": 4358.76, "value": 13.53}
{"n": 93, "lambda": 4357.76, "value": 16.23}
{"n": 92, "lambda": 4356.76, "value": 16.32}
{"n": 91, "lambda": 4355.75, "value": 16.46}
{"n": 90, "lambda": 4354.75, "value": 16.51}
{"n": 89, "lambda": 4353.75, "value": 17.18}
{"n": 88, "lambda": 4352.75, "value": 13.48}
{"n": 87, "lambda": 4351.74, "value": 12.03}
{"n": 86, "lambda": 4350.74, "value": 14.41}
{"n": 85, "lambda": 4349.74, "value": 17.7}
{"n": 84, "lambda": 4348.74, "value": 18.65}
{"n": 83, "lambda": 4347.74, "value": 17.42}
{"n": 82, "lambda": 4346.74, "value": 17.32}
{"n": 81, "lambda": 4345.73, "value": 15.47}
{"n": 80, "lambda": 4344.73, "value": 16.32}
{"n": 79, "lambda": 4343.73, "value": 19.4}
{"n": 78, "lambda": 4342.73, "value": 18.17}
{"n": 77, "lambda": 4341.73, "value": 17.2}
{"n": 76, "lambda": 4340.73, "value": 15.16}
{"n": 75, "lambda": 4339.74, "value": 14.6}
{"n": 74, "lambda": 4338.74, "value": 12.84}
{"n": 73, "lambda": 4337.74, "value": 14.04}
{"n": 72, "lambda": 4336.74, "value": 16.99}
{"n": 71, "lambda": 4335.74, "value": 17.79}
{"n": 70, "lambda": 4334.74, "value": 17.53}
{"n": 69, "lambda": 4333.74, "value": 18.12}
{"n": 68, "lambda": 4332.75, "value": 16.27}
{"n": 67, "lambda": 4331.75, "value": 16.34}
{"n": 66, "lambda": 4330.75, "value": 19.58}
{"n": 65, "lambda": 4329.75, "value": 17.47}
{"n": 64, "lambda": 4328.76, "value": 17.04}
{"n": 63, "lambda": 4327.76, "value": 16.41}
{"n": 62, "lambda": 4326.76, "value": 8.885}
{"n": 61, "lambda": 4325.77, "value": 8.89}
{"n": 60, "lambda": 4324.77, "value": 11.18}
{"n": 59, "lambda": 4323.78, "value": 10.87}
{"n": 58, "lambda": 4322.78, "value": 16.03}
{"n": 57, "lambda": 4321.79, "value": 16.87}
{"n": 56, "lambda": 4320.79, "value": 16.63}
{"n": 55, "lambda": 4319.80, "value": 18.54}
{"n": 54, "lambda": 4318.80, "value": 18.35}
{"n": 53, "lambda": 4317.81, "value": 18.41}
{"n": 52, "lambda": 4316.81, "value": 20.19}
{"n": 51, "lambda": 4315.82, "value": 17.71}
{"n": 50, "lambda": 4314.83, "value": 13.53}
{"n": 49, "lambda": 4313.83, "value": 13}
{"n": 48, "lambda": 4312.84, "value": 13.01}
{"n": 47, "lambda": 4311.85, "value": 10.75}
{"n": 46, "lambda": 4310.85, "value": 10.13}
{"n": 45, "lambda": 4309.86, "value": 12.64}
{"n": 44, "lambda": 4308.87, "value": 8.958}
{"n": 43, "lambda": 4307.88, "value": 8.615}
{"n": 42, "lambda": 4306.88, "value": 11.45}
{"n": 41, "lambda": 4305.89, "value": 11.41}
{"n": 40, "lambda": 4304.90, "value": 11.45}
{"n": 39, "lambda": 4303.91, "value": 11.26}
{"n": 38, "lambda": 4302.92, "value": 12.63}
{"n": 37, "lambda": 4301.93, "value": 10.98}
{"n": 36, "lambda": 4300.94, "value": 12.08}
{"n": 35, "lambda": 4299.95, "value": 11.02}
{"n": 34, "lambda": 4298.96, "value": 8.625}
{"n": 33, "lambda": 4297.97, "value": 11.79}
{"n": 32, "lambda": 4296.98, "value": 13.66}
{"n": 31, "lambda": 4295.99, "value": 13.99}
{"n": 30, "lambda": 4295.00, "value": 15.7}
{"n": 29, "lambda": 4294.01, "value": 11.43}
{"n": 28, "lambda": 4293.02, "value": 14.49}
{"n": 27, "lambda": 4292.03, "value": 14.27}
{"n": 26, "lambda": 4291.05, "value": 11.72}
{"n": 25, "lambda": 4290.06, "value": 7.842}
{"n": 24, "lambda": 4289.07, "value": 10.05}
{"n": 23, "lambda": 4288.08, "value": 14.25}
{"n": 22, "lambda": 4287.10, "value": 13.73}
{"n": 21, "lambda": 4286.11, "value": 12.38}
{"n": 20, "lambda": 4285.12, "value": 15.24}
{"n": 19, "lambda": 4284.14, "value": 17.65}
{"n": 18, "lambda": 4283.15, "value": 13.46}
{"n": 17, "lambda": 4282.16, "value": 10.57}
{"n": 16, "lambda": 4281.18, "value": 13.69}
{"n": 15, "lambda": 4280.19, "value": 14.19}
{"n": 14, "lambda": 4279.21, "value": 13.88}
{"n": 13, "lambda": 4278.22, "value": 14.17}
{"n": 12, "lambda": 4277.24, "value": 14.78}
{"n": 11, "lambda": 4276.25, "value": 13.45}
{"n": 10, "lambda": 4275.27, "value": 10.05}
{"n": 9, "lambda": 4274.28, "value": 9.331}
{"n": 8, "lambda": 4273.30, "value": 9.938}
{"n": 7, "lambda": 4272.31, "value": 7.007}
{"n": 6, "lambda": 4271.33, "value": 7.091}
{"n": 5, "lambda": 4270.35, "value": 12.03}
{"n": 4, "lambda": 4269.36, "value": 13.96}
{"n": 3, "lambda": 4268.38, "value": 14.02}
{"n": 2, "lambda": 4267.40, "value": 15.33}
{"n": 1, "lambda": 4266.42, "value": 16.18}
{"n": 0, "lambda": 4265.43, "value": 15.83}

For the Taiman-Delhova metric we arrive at 15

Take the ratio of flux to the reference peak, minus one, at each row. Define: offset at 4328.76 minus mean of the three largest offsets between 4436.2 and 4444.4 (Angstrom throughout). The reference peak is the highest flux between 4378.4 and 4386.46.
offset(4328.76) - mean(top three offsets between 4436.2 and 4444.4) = -0.10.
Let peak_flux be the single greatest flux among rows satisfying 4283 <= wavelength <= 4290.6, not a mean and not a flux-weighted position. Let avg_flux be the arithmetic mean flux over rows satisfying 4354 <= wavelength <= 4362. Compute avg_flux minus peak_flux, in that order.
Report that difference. -2.0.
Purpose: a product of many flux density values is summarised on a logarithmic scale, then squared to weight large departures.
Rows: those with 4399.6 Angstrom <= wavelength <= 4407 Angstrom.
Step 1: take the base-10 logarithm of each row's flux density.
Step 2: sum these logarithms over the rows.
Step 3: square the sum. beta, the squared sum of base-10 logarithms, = 66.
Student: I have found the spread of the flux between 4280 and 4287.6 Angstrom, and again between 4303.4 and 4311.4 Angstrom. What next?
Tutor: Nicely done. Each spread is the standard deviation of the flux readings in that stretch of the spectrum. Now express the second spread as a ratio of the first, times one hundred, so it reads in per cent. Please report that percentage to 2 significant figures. 67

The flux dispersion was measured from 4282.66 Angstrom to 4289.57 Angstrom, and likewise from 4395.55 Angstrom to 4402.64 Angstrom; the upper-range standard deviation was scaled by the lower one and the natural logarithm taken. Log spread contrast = -0.9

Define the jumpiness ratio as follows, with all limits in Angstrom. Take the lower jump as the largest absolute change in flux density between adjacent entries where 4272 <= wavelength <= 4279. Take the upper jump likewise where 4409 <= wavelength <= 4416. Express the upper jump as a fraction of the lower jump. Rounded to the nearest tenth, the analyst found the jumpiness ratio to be 1.5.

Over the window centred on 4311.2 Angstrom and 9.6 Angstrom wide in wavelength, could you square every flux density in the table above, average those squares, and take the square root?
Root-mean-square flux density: 12.2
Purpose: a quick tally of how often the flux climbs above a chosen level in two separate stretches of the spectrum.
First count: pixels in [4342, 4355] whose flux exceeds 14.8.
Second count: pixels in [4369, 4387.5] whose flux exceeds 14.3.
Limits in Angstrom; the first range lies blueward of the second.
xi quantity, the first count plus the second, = 22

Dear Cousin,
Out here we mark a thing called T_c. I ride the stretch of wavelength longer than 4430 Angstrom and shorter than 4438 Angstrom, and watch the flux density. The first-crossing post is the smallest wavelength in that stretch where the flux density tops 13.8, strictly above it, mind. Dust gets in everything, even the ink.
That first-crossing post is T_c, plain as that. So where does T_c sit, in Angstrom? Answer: 4430.61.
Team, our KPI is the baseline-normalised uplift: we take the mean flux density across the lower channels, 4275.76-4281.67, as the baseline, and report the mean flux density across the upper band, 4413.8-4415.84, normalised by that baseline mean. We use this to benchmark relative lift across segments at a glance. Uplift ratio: 1.00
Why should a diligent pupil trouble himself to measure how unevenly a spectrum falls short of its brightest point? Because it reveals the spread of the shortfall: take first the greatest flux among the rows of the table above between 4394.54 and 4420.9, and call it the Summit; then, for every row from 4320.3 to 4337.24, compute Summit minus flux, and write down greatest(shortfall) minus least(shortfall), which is 10.7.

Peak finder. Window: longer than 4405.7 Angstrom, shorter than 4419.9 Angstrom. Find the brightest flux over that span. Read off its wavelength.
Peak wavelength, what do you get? 4413.30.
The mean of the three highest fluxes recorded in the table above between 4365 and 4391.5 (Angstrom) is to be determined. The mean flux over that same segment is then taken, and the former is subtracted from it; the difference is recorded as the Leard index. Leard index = -3.5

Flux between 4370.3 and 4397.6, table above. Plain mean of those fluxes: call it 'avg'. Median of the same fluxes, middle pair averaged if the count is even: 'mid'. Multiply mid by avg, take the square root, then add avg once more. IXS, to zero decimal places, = 30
